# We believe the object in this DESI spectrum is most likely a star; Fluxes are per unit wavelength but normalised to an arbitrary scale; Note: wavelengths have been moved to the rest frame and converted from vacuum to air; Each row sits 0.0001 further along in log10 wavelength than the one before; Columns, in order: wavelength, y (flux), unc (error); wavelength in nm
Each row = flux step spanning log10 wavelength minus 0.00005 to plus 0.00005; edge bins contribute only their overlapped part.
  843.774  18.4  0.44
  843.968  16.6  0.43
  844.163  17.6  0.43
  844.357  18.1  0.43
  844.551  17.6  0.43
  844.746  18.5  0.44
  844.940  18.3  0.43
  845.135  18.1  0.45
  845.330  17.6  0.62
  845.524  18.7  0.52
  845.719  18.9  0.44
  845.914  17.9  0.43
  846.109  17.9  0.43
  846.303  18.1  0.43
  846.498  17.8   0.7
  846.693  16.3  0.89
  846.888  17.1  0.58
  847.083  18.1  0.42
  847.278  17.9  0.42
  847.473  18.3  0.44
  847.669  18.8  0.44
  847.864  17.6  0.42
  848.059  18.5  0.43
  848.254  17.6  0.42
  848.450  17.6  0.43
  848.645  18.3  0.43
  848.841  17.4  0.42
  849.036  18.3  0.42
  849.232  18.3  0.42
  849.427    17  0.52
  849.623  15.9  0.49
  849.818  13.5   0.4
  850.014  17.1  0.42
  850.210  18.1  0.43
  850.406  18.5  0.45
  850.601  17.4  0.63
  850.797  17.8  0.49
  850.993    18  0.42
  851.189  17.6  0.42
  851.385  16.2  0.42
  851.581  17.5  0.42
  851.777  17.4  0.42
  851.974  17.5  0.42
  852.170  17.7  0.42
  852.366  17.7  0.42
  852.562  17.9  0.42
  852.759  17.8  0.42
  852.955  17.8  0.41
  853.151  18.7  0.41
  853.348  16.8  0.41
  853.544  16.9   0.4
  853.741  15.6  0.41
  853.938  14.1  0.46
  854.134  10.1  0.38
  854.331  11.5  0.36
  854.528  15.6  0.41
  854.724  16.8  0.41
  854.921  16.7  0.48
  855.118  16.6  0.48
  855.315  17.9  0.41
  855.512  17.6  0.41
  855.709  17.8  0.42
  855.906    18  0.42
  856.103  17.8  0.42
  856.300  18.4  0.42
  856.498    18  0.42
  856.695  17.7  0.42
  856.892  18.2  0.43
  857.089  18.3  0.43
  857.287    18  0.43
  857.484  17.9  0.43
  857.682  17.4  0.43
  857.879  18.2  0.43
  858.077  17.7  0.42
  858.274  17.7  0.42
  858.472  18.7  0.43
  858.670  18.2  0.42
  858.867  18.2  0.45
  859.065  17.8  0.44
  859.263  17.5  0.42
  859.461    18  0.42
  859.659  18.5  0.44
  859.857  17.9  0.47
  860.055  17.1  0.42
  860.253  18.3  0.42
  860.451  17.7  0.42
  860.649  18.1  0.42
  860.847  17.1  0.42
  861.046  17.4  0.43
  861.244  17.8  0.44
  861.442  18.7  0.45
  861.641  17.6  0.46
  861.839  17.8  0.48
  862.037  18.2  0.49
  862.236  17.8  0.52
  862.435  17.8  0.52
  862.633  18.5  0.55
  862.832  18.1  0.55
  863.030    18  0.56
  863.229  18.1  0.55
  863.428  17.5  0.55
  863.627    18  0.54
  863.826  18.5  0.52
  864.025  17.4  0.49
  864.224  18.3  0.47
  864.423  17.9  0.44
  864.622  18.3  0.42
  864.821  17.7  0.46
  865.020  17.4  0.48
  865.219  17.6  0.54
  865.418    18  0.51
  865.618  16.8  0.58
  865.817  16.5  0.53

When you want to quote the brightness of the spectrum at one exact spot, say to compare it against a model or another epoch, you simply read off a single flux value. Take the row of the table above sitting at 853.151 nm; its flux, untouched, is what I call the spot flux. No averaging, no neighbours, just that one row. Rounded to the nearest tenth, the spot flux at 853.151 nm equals 18.7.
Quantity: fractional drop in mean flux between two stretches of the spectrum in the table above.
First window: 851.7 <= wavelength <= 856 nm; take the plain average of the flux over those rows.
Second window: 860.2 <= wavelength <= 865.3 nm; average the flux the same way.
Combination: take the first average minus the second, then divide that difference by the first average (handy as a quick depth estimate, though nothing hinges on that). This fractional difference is -0.08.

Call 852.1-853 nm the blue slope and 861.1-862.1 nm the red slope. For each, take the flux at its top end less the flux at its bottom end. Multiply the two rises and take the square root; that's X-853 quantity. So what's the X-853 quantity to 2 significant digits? 0.20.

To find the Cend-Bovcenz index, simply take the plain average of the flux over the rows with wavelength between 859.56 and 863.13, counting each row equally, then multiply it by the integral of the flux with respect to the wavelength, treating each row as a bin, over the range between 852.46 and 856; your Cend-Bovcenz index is 1036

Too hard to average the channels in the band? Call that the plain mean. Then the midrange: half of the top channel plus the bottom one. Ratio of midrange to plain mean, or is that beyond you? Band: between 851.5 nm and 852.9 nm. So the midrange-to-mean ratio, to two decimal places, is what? 1.00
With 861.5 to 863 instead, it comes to 1.00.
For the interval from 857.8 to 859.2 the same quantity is 1.01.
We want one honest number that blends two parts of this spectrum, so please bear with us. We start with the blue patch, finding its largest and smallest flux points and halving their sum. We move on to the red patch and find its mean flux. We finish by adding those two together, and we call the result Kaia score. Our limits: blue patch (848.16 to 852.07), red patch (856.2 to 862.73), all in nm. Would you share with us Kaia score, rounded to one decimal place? 33.9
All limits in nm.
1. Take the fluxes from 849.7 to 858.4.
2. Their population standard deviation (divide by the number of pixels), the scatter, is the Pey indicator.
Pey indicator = 1.7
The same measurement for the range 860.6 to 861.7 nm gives 0.5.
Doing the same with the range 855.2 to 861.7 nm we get 0.4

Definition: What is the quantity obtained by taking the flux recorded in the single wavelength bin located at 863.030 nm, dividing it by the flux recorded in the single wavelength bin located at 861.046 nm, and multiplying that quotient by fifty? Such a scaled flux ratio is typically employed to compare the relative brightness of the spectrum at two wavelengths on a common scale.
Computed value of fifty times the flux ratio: 51.7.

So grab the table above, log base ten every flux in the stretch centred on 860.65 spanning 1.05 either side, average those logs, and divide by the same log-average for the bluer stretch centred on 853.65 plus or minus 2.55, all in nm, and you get 1.03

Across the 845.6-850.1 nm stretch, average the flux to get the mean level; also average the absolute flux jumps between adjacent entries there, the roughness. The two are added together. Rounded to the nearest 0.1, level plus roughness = 18.5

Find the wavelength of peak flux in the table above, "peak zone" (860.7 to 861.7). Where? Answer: 861.442 nm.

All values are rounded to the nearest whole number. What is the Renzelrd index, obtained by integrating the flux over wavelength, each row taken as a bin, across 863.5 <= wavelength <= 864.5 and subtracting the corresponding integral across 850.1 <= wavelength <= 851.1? 0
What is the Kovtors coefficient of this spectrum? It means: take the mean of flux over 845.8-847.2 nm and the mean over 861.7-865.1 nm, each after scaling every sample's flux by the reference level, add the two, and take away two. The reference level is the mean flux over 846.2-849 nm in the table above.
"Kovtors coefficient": -0.004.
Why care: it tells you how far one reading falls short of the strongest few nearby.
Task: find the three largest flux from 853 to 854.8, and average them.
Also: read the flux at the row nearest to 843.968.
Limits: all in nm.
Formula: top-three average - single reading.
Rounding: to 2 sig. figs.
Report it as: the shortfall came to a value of 0.87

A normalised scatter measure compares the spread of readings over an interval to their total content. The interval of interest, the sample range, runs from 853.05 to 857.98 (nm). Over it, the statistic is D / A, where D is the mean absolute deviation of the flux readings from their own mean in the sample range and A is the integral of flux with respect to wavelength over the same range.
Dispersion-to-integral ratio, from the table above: 0.017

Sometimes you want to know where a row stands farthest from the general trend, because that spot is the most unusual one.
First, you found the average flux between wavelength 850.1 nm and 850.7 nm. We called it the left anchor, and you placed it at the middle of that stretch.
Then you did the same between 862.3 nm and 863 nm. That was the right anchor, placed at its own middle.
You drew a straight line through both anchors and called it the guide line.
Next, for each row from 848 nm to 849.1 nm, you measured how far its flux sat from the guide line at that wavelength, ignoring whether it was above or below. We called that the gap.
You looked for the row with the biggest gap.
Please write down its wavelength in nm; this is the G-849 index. 848.841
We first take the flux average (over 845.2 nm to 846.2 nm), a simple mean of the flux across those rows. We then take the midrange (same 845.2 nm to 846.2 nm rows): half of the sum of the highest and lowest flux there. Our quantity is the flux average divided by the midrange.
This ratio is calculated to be 0.997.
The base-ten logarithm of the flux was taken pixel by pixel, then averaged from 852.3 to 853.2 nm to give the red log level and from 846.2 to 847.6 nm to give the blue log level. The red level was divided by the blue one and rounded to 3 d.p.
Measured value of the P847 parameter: 1.006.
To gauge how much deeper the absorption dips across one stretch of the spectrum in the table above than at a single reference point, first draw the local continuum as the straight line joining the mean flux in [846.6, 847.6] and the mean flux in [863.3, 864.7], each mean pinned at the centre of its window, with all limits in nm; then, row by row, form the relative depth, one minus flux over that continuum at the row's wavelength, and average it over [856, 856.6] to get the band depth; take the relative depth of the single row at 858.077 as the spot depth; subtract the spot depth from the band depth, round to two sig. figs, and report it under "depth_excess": -0.023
